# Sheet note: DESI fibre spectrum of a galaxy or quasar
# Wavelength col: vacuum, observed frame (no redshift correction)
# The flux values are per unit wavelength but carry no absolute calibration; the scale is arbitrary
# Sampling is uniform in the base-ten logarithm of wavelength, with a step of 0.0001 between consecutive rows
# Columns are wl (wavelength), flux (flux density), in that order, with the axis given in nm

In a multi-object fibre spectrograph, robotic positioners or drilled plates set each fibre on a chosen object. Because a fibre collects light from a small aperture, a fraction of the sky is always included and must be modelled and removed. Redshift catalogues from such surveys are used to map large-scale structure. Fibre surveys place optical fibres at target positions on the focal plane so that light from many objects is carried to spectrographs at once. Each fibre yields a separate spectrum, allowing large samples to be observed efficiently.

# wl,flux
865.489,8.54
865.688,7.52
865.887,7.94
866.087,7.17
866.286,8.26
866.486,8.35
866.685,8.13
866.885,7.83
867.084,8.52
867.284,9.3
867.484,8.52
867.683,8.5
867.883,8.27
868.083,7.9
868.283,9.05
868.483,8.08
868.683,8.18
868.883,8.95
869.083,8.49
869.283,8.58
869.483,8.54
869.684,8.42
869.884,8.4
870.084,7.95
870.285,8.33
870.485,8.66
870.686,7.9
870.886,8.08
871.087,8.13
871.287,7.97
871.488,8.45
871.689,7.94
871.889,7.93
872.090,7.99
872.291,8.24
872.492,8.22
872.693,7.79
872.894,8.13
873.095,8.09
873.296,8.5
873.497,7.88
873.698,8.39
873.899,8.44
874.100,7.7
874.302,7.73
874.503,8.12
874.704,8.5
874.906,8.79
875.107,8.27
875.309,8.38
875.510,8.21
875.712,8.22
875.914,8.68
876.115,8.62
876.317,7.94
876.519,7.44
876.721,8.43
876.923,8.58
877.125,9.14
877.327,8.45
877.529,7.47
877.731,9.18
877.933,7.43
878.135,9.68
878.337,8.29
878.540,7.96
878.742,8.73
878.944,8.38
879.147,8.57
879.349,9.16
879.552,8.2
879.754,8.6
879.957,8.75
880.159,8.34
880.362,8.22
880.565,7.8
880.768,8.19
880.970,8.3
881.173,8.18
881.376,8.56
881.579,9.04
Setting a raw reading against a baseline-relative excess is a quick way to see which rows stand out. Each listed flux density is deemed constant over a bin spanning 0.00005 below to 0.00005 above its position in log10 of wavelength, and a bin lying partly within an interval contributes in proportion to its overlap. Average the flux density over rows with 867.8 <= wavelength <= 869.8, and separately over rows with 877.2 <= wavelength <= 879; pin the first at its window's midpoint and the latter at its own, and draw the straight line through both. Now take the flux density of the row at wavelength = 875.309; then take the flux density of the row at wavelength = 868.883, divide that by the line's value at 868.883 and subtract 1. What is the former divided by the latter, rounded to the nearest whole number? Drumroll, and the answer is 140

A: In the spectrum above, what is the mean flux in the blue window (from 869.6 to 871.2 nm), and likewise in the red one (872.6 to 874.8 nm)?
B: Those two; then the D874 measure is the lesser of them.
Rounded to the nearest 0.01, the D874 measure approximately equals 8.12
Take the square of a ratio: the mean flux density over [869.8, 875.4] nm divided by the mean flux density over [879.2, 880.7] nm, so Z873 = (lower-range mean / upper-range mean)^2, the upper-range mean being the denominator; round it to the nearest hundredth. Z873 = 0.94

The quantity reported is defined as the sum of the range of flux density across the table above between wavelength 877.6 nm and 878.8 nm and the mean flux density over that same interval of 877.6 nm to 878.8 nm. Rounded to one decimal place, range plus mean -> 10.8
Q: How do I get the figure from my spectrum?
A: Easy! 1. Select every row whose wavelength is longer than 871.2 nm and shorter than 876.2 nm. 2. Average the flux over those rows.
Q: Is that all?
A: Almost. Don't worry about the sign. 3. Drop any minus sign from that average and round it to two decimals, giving 8.21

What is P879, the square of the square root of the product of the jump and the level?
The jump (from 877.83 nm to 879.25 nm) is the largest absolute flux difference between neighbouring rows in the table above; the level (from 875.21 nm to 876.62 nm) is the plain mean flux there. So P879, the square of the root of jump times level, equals 18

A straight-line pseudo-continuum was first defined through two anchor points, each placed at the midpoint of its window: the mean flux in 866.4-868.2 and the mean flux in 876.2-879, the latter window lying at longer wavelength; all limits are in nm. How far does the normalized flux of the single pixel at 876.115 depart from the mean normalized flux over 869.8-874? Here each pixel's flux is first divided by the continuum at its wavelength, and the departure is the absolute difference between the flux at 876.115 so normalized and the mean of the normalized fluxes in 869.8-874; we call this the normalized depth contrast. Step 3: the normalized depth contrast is 0.055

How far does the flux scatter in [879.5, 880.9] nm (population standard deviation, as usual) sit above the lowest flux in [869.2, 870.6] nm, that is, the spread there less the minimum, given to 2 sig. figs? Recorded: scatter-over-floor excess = -7.7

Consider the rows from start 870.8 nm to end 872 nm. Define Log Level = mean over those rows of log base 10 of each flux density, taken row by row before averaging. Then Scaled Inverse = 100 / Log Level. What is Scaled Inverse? 110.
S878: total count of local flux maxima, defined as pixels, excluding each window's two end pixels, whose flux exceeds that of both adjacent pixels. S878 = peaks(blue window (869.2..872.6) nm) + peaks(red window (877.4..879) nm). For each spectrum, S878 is 7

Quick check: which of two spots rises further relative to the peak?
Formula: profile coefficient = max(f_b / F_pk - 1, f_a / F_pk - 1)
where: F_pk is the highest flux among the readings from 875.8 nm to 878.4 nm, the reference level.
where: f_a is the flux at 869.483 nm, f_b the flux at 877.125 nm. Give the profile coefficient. -0.06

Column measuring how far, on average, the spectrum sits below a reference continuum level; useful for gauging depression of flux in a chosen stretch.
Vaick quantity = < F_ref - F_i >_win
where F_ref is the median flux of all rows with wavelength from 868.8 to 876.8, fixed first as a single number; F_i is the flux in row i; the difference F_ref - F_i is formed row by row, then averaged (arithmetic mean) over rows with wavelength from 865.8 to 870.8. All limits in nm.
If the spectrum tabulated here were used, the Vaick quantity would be -0.10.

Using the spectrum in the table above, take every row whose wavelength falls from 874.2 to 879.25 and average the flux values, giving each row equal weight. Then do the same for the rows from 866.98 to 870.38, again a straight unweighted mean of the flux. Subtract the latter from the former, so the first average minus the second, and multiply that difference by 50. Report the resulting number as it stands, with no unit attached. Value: -5.1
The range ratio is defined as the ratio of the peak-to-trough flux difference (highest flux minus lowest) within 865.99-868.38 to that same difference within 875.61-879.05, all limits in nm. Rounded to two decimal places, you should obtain 0.95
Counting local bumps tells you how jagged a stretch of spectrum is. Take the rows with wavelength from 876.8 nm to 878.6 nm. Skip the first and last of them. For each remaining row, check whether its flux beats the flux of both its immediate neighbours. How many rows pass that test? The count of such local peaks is 3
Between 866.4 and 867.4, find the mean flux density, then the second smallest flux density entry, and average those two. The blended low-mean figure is 8.28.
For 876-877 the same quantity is 8.07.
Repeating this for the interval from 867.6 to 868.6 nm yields 8.22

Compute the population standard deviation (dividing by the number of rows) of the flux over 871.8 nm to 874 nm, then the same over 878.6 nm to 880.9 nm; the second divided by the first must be 1.55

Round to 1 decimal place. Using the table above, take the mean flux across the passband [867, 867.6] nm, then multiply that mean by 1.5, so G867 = 13.2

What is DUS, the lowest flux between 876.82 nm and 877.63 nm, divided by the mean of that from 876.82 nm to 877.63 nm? 0.888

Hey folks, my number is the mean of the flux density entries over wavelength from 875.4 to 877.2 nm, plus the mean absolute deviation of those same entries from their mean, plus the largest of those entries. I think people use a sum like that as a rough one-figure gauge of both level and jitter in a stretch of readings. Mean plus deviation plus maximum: 17.9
